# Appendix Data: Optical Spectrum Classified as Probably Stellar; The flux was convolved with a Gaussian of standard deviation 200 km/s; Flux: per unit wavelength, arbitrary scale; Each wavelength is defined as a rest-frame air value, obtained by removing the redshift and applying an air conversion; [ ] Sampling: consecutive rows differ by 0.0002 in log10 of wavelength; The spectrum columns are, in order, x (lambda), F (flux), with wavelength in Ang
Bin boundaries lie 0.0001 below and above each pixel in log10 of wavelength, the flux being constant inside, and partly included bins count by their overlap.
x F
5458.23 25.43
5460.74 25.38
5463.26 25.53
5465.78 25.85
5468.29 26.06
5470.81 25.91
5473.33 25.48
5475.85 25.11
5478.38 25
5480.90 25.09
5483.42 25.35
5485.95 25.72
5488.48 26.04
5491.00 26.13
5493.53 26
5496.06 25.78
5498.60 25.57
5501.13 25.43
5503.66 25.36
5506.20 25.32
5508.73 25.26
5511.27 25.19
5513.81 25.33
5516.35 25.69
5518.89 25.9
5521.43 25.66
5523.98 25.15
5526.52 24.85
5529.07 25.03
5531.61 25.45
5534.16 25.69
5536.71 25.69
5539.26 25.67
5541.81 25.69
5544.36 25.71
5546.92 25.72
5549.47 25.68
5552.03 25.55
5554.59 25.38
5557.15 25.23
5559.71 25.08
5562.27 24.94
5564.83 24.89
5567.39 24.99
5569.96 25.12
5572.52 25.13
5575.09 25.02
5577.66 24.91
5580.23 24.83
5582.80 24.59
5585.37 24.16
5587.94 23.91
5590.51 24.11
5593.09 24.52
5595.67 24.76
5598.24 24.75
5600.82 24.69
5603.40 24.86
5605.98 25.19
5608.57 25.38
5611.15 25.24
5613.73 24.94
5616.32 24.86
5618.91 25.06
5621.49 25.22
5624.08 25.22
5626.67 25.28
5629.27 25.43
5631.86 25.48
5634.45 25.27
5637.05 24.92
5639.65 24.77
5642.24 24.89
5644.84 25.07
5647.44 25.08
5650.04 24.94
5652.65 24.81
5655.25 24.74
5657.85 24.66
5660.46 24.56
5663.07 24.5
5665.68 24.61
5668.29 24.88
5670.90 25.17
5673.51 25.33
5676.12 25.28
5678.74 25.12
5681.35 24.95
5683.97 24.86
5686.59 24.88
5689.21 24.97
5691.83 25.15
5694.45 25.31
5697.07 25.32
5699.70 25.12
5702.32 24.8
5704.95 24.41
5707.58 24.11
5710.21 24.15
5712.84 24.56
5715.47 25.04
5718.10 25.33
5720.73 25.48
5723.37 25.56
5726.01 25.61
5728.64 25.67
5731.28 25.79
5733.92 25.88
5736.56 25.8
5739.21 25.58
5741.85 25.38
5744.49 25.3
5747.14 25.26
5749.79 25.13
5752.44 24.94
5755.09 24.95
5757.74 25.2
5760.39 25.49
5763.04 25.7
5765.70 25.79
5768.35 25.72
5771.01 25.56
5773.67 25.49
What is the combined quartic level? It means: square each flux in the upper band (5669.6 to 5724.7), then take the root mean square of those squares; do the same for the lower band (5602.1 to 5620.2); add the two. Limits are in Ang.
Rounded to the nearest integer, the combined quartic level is 1254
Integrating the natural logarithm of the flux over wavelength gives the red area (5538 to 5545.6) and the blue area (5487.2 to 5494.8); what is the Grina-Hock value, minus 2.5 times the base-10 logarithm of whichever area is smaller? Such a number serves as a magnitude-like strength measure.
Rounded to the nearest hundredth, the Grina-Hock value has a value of -3.48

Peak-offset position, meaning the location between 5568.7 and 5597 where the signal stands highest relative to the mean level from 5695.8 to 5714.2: 5572.52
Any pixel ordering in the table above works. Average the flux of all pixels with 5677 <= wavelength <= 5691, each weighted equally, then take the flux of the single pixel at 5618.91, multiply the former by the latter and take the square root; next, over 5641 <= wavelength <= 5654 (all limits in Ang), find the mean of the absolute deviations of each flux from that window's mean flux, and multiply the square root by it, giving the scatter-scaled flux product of 2.3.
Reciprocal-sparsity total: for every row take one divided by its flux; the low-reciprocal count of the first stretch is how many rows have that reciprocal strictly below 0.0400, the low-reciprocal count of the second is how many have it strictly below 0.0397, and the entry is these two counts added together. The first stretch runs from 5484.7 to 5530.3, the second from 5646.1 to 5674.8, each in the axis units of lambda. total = 18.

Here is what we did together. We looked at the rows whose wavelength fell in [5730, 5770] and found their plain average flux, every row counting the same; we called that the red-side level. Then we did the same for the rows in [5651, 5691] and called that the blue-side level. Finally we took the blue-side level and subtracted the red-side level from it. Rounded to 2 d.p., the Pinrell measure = -0.57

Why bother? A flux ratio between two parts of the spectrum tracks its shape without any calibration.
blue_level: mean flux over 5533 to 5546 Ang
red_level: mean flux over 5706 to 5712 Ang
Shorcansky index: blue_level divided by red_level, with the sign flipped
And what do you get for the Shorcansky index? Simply -1.06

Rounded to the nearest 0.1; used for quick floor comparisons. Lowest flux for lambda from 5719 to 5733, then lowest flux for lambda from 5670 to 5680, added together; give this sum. 50.6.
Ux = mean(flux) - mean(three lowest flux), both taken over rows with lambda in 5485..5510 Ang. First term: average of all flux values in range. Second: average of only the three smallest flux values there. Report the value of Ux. 0.35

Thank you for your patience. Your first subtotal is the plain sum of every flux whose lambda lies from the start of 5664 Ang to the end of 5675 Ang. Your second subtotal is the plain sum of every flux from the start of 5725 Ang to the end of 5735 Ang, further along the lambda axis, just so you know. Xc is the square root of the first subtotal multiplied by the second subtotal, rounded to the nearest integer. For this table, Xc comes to 101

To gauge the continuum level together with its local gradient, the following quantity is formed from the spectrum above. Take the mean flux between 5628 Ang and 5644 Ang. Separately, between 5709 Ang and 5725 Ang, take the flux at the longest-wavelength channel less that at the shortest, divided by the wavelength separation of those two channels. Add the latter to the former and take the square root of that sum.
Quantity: 5.02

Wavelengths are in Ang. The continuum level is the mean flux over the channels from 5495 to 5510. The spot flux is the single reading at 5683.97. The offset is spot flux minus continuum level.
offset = -0.59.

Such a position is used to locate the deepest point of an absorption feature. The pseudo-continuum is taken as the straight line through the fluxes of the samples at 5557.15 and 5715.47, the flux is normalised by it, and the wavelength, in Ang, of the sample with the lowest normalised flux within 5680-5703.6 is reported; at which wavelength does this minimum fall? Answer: 5702.32 Ang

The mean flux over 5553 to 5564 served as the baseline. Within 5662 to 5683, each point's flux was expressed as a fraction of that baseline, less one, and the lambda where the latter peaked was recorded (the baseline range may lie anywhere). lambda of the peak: 5673.51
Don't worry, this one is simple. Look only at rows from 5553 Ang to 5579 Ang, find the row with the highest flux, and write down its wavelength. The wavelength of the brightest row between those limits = 5554.59 Ang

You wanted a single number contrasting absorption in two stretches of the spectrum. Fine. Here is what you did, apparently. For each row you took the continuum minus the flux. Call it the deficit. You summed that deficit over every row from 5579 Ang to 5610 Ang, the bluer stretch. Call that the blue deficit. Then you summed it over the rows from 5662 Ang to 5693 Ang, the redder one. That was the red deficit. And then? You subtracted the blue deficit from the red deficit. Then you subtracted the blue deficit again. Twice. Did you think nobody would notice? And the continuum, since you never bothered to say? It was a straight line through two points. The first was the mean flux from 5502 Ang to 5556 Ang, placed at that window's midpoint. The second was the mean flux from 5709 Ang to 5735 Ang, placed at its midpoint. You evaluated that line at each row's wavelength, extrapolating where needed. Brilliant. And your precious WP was -14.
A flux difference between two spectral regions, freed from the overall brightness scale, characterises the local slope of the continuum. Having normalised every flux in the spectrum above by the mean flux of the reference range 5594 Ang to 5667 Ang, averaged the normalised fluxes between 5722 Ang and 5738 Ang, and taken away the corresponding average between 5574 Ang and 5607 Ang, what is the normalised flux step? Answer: 0.043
